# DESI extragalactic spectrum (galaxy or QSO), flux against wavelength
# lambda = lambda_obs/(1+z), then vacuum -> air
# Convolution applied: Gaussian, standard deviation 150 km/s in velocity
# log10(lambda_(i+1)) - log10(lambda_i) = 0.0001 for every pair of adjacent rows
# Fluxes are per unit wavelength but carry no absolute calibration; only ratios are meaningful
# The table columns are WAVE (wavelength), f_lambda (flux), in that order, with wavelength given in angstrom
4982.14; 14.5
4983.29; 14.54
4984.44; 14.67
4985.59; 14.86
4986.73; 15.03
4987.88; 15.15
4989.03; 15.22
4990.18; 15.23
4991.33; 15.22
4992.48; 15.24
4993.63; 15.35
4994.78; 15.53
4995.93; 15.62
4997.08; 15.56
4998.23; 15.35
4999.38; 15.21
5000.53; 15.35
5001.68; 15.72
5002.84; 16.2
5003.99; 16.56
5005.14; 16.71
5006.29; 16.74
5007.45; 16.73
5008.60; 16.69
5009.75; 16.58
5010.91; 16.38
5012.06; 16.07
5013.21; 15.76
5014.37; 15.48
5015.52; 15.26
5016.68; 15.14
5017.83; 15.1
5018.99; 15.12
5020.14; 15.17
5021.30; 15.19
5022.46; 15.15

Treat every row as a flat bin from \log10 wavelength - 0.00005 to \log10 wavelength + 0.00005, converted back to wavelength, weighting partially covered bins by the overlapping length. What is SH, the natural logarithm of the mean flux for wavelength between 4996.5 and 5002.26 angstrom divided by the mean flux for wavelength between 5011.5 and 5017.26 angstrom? -0.01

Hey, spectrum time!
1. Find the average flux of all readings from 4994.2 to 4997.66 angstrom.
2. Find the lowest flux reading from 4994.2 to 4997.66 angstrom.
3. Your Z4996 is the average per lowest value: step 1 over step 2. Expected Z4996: 1.00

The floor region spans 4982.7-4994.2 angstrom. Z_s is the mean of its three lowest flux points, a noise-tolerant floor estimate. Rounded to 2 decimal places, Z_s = 14.69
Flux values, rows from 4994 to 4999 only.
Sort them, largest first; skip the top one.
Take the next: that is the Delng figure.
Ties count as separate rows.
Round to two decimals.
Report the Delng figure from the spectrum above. 15.56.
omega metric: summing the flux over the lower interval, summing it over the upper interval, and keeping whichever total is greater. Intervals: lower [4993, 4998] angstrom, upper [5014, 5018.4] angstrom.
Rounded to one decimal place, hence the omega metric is 62.1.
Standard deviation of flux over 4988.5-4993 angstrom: 0.01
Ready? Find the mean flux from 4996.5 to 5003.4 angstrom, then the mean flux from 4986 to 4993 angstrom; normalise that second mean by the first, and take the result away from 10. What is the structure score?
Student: 9.02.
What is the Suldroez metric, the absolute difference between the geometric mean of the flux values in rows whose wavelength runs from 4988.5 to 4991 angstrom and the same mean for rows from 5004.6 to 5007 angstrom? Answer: 1.5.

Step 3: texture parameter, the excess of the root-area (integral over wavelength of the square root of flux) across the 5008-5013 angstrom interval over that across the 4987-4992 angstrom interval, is 1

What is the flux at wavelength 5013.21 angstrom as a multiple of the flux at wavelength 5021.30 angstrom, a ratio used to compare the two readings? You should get 1.04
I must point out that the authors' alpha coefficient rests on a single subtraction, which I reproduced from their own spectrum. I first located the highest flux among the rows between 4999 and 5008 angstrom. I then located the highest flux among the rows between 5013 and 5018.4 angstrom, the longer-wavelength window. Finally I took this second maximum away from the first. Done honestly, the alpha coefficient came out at 1.0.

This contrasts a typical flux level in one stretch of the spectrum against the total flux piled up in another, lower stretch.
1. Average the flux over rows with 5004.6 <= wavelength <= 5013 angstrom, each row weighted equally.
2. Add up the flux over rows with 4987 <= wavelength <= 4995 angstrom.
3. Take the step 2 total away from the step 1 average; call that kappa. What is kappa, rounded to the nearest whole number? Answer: -90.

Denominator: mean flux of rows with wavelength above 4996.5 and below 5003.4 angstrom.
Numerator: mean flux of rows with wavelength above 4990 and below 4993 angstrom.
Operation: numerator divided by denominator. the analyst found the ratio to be 0.98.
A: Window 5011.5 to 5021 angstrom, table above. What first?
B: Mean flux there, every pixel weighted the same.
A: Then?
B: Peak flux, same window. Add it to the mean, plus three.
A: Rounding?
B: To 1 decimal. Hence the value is 34.5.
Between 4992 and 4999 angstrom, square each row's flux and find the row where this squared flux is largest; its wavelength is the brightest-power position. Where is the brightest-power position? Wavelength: 4995.93 angstrom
